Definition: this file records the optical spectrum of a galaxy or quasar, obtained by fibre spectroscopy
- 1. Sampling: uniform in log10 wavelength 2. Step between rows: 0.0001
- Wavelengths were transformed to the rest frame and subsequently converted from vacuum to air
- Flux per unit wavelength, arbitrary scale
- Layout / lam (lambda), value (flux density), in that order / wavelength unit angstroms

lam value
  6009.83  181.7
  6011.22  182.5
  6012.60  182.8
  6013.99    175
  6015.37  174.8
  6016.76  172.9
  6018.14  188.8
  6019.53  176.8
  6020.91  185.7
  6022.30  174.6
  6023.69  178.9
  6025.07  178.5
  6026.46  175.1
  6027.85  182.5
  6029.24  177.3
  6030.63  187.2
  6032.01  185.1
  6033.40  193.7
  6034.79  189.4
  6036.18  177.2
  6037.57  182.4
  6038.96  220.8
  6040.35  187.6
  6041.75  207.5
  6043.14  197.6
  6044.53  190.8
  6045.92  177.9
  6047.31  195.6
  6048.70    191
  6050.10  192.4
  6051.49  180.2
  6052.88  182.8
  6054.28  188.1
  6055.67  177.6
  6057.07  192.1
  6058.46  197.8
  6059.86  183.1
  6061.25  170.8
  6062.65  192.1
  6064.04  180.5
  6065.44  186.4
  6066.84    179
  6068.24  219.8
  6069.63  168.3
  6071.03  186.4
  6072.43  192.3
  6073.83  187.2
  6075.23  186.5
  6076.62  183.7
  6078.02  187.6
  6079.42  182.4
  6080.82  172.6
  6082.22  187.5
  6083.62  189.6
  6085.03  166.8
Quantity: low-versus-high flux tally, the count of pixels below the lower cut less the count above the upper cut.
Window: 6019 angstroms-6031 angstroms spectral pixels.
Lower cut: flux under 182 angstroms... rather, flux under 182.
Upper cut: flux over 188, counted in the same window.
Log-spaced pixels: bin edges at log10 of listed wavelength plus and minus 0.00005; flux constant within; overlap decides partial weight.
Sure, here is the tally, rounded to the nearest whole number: 6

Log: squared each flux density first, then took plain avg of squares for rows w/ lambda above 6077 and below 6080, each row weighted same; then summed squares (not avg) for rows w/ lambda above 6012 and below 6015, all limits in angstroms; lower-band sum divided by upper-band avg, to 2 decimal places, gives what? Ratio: 1.87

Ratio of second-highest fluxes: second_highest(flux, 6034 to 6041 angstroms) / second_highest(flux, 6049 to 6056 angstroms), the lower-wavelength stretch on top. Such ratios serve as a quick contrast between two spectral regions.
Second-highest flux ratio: 1.01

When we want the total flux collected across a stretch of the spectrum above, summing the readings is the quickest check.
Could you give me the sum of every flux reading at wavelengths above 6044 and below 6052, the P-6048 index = 1128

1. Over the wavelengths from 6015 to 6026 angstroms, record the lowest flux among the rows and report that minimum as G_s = 172.9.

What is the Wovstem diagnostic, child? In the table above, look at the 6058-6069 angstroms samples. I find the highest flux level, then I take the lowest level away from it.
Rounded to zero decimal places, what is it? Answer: 49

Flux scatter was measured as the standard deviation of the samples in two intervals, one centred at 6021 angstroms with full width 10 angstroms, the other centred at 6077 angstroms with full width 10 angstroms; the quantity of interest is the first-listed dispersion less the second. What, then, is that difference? -0.4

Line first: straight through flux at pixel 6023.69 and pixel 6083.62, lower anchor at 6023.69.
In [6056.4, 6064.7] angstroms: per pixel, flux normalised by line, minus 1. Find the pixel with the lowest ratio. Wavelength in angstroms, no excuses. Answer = 6061.25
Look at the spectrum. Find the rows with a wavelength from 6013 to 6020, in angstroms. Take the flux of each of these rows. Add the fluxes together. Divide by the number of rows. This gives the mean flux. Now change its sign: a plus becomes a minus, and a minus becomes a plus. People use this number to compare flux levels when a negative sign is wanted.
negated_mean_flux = -178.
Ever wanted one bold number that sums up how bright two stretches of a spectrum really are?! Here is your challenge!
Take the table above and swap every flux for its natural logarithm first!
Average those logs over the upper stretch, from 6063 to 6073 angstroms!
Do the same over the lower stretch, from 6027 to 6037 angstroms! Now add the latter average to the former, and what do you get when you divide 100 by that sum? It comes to 9.57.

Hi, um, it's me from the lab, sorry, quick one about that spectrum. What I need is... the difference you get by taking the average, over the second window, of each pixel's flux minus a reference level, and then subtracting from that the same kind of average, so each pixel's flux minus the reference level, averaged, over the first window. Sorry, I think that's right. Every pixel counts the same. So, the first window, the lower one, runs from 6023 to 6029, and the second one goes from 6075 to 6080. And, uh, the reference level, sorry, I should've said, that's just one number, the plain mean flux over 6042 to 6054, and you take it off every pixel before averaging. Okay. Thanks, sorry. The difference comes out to 6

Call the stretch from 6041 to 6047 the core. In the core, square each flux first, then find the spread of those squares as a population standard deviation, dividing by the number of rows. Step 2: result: 4144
